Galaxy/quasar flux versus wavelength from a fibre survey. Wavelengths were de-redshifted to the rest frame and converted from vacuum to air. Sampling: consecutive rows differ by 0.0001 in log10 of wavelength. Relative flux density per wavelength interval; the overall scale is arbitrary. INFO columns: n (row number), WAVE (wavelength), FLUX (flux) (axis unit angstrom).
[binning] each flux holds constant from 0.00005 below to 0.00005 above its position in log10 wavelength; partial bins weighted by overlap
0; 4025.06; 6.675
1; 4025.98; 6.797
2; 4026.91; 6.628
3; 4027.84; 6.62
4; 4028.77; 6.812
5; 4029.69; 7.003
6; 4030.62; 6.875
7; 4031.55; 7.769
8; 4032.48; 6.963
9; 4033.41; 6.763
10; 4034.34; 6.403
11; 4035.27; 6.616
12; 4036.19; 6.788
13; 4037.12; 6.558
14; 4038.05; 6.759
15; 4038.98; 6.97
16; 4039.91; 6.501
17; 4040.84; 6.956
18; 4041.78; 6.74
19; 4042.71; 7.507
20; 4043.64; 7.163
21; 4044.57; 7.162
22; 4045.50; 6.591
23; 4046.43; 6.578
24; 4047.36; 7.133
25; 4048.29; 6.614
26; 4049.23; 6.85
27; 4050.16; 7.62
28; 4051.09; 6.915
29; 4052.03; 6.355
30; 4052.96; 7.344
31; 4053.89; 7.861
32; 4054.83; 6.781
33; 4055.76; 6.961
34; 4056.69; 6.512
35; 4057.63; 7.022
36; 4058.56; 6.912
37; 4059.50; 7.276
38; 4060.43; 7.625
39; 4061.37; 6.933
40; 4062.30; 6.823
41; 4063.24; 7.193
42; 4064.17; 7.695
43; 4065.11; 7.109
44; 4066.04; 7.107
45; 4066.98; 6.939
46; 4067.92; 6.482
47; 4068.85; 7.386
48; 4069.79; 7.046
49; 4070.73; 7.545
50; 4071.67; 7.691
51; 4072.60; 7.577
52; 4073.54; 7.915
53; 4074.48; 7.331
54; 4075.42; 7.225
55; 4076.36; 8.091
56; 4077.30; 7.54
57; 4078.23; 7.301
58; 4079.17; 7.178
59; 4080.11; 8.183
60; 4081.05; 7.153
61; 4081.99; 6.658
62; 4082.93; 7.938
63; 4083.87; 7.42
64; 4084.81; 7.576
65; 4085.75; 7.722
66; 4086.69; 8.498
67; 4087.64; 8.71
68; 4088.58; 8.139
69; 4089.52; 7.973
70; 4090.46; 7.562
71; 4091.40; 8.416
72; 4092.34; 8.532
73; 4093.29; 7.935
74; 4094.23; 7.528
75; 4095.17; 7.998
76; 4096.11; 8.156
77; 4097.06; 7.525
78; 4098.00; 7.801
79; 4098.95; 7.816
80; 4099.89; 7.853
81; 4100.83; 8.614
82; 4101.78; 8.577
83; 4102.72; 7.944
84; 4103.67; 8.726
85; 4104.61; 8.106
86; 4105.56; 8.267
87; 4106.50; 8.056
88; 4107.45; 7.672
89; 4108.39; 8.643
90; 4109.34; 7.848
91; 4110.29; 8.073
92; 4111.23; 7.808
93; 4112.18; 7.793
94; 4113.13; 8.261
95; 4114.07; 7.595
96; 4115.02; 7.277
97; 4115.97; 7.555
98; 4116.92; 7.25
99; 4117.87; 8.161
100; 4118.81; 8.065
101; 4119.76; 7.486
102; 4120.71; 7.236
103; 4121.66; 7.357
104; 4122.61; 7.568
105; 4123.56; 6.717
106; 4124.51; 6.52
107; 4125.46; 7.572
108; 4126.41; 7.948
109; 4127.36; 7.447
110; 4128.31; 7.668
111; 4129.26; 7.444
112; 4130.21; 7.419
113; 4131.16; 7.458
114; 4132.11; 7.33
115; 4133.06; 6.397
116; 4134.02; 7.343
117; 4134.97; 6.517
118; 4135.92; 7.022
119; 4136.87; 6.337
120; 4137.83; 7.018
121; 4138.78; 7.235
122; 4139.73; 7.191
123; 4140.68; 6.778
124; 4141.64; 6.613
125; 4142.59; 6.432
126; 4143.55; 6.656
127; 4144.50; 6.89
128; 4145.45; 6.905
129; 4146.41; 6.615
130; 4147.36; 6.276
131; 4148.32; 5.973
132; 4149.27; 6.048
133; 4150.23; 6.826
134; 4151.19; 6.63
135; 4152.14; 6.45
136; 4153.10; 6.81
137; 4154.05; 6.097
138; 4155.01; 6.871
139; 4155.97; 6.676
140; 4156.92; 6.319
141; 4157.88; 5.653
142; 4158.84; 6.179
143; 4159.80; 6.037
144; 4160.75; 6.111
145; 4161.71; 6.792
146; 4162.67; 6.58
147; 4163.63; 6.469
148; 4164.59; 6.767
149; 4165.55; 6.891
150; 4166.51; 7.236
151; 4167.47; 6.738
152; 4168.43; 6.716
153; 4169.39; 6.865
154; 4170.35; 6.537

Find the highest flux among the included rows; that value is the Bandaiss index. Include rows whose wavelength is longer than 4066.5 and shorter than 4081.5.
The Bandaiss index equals 8.183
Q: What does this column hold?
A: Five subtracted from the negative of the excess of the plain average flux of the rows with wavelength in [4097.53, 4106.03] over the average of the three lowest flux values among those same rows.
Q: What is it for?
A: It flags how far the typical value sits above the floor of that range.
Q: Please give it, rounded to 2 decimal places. -5.37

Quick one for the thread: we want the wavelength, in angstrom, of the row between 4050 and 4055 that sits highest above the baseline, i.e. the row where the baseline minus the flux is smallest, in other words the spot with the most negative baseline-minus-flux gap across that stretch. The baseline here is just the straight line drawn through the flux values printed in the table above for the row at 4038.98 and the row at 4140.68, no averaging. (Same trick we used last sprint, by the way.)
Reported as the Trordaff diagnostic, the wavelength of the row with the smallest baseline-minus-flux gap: 4053.89 angstrom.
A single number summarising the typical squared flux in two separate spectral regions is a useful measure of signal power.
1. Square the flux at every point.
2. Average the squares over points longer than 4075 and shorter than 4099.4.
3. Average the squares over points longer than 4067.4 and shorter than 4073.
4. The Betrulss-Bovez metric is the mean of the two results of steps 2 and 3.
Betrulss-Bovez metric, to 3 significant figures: 57.1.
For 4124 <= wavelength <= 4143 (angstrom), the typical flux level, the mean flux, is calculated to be 7.1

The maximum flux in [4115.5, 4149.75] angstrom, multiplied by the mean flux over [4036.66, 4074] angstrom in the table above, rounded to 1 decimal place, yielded 57.7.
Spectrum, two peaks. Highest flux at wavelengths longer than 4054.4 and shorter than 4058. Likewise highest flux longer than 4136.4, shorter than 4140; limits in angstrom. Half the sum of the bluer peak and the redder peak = 7.1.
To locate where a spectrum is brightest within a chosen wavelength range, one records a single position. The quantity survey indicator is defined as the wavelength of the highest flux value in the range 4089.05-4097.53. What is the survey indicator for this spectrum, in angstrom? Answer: 4092.34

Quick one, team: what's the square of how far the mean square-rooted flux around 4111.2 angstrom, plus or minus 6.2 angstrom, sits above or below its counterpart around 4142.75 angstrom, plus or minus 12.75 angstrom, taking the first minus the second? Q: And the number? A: 0.04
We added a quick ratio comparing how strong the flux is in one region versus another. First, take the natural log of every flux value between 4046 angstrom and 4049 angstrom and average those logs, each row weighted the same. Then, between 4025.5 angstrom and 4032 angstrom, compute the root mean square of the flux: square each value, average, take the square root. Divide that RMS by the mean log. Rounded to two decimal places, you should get 3.63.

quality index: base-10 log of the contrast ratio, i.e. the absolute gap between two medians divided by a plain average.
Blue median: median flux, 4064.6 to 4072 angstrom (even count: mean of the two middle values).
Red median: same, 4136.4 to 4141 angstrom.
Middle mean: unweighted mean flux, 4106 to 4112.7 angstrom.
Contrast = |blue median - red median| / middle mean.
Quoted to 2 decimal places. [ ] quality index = -1.95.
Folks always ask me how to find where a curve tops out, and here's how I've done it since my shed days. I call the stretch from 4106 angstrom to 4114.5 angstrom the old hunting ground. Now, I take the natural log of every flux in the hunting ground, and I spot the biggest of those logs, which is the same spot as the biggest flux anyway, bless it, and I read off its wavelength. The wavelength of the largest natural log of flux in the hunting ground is 4108.39 angstrom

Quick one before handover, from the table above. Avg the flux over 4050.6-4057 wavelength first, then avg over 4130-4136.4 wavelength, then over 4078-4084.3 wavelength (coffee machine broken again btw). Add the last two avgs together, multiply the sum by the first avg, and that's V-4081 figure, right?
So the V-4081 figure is 101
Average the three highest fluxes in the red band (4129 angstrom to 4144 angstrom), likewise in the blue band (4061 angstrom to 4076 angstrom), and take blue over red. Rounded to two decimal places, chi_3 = 1.04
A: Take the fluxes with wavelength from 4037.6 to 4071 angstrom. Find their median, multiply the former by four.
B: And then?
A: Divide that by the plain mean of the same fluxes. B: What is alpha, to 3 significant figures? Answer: 3.97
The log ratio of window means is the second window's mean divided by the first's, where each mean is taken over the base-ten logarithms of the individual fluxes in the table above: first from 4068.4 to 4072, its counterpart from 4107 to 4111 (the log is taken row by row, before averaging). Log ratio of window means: 1.04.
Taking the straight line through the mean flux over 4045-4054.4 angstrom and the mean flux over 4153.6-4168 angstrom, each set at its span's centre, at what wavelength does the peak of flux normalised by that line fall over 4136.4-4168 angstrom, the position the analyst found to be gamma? 4166.51 angstrom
